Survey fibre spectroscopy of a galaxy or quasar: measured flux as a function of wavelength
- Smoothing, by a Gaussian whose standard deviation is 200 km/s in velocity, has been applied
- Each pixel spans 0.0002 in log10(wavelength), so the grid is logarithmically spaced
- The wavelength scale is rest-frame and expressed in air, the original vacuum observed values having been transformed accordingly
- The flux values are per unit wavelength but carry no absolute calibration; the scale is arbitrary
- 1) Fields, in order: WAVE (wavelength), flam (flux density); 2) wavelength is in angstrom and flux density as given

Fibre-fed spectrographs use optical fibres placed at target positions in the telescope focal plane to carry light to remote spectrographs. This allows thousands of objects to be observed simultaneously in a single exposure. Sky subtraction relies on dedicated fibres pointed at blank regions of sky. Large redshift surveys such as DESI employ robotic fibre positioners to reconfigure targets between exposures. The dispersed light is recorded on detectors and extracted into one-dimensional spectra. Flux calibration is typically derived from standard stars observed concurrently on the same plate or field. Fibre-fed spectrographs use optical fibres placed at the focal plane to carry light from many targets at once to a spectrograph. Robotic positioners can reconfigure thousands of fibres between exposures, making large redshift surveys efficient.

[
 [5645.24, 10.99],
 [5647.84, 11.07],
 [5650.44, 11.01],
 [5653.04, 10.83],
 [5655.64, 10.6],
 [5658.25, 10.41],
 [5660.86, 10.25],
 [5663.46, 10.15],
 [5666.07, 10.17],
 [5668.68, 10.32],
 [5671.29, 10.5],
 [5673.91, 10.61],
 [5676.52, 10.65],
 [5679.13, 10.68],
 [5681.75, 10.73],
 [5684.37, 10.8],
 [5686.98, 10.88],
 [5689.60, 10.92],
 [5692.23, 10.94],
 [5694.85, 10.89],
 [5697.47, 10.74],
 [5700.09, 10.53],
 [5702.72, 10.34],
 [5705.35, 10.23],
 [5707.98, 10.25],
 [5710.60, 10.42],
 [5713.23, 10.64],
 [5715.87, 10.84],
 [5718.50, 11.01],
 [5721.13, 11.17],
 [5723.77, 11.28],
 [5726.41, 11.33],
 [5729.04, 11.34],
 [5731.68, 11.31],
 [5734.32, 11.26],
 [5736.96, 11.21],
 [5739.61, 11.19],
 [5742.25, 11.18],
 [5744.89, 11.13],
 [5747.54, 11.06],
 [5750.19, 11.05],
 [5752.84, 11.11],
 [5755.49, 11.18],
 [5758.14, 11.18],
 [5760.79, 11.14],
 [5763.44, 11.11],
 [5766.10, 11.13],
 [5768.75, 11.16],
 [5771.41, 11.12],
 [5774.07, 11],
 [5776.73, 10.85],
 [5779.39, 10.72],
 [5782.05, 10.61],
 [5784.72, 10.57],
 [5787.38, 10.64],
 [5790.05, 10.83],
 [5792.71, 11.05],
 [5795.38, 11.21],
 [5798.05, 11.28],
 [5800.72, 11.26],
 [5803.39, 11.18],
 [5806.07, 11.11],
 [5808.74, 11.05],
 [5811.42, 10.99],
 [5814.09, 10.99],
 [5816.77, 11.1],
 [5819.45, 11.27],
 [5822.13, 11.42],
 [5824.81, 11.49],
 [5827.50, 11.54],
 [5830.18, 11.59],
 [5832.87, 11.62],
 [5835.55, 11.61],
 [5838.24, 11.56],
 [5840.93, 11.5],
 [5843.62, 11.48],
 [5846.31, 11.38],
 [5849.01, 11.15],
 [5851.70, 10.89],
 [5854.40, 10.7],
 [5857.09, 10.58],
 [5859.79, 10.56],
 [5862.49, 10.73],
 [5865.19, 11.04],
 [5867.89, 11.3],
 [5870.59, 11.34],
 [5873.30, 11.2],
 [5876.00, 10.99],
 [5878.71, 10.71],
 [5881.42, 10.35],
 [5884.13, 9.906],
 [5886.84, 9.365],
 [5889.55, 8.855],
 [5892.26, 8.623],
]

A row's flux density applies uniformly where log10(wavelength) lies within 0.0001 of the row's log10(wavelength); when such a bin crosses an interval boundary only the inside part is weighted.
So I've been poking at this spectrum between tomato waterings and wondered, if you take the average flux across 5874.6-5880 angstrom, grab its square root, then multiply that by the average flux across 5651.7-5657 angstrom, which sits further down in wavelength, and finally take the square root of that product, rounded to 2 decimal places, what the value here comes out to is 5.94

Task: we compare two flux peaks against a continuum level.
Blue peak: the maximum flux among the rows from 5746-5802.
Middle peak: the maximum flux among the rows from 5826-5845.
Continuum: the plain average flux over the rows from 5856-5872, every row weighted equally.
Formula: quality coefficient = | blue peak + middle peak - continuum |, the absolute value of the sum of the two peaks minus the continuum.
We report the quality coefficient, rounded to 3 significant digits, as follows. 12.0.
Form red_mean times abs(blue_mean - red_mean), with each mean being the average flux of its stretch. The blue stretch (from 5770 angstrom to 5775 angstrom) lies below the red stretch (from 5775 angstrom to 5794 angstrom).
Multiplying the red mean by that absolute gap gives 3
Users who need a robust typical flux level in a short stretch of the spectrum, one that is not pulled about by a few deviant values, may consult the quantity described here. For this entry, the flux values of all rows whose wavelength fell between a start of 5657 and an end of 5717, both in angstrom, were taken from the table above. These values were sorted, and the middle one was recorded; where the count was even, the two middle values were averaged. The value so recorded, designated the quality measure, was 10.6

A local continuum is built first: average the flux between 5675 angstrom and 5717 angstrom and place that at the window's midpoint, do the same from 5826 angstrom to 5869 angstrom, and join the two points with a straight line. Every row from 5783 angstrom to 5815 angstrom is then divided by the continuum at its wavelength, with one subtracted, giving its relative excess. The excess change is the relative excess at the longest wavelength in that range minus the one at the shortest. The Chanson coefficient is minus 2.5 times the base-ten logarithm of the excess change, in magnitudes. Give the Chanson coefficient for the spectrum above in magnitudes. 3.9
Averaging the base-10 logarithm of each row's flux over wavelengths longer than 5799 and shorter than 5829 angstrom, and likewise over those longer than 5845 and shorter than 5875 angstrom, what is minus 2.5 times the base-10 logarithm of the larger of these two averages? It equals -0.053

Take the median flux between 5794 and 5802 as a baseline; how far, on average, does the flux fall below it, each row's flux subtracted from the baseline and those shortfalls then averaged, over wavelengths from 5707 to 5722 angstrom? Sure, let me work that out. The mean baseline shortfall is 0.54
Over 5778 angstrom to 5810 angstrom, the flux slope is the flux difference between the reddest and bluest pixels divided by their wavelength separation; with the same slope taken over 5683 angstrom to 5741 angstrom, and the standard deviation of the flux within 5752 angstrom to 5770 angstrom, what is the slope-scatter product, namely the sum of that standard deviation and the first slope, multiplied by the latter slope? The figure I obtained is 0.0003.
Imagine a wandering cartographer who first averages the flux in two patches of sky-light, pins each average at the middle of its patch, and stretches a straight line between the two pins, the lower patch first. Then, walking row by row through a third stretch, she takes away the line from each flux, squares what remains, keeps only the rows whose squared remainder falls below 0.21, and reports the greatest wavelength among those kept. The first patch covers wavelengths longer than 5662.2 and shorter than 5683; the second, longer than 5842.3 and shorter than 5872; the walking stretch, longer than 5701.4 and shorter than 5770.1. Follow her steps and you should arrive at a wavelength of 5768.75 angstrom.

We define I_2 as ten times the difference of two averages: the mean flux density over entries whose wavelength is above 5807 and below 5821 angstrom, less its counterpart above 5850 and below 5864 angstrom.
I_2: 4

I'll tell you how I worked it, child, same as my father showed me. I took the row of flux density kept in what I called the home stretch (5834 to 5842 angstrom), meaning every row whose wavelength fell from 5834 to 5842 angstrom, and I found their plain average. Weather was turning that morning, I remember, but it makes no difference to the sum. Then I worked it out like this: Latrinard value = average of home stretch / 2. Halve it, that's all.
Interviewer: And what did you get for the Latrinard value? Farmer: 5.78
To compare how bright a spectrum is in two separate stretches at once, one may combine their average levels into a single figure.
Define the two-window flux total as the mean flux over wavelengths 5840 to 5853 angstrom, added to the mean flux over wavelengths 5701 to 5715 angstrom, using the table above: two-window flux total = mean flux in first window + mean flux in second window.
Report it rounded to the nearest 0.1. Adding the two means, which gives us 21.7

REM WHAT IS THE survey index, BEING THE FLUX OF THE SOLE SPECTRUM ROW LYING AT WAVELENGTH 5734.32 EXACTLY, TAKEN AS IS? 11.26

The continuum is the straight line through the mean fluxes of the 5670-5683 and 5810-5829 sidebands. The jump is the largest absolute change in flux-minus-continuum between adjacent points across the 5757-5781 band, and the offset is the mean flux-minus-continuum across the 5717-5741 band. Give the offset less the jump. 0.21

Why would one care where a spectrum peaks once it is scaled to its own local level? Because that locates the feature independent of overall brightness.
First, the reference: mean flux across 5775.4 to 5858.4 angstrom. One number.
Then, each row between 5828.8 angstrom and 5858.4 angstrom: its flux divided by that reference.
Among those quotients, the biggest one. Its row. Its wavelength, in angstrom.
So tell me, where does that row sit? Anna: 5832.87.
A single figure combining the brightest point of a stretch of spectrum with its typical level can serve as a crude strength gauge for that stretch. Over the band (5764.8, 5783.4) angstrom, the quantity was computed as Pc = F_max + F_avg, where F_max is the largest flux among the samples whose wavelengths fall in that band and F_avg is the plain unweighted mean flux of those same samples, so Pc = 22.1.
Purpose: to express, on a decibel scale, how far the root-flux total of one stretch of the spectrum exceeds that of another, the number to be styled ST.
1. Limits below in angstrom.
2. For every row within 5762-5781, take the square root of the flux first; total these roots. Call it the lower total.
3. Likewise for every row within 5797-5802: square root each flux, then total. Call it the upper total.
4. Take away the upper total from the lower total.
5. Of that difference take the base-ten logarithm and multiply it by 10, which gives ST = 12.2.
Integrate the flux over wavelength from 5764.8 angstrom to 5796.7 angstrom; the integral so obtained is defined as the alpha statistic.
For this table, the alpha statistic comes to 348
